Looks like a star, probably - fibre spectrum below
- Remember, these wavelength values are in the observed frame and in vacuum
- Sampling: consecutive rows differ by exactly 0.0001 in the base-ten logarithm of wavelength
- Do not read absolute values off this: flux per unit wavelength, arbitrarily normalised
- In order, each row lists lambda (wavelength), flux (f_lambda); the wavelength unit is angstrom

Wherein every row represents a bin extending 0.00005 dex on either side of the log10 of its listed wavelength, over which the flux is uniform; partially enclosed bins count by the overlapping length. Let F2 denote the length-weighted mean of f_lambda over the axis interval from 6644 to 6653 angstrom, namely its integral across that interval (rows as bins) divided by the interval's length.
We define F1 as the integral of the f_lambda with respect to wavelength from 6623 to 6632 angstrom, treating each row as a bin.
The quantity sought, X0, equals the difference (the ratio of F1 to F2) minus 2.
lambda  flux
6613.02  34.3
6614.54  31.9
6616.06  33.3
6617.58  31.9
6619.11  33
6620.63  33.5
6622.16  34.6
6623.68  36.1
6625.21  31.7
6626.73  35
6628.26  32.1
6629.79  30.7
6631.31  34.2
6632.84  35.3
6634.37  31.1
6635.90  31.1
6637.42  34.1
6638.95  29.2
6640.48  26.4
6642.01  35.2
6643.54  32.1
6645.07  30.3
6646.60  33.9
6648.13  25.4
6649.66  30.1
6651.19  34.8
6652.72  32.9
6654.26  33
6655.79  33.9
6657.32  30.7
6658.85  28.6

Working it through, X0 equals 7.6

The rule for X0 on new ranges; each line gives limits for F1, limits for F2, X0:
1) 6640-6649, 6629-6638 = 6.4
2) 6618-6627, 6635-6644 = 7.7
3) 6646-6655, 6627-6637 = 6.7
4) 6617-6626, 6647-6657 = 7.5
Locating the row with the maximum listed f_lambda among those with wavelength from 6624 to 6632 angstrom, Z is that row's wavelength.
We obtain 6626.73 angstrom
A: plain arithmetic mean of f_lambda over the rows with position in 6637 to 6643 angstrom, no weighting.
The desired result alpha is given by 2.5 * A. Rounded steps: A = 31.2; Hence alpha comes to 78.1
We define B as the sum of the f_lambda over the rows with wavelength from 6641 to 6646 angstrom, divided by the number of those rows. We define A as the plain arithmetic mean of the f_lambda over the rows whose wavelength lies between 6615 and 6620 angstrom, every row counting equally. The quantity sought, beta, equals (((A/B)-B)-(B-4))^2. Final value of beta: 3607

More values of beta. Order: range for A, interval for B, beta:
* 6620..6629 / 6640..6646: 3239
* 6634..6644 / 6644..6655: 3361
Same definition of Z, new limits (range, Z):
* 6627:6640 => 6632.84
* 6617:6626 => 6623.68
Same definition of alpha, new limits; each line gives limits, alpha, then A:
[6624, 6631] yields 80.9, 32.4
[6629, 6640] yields 80.6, 32.2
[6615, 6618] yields 81.5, 32.6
